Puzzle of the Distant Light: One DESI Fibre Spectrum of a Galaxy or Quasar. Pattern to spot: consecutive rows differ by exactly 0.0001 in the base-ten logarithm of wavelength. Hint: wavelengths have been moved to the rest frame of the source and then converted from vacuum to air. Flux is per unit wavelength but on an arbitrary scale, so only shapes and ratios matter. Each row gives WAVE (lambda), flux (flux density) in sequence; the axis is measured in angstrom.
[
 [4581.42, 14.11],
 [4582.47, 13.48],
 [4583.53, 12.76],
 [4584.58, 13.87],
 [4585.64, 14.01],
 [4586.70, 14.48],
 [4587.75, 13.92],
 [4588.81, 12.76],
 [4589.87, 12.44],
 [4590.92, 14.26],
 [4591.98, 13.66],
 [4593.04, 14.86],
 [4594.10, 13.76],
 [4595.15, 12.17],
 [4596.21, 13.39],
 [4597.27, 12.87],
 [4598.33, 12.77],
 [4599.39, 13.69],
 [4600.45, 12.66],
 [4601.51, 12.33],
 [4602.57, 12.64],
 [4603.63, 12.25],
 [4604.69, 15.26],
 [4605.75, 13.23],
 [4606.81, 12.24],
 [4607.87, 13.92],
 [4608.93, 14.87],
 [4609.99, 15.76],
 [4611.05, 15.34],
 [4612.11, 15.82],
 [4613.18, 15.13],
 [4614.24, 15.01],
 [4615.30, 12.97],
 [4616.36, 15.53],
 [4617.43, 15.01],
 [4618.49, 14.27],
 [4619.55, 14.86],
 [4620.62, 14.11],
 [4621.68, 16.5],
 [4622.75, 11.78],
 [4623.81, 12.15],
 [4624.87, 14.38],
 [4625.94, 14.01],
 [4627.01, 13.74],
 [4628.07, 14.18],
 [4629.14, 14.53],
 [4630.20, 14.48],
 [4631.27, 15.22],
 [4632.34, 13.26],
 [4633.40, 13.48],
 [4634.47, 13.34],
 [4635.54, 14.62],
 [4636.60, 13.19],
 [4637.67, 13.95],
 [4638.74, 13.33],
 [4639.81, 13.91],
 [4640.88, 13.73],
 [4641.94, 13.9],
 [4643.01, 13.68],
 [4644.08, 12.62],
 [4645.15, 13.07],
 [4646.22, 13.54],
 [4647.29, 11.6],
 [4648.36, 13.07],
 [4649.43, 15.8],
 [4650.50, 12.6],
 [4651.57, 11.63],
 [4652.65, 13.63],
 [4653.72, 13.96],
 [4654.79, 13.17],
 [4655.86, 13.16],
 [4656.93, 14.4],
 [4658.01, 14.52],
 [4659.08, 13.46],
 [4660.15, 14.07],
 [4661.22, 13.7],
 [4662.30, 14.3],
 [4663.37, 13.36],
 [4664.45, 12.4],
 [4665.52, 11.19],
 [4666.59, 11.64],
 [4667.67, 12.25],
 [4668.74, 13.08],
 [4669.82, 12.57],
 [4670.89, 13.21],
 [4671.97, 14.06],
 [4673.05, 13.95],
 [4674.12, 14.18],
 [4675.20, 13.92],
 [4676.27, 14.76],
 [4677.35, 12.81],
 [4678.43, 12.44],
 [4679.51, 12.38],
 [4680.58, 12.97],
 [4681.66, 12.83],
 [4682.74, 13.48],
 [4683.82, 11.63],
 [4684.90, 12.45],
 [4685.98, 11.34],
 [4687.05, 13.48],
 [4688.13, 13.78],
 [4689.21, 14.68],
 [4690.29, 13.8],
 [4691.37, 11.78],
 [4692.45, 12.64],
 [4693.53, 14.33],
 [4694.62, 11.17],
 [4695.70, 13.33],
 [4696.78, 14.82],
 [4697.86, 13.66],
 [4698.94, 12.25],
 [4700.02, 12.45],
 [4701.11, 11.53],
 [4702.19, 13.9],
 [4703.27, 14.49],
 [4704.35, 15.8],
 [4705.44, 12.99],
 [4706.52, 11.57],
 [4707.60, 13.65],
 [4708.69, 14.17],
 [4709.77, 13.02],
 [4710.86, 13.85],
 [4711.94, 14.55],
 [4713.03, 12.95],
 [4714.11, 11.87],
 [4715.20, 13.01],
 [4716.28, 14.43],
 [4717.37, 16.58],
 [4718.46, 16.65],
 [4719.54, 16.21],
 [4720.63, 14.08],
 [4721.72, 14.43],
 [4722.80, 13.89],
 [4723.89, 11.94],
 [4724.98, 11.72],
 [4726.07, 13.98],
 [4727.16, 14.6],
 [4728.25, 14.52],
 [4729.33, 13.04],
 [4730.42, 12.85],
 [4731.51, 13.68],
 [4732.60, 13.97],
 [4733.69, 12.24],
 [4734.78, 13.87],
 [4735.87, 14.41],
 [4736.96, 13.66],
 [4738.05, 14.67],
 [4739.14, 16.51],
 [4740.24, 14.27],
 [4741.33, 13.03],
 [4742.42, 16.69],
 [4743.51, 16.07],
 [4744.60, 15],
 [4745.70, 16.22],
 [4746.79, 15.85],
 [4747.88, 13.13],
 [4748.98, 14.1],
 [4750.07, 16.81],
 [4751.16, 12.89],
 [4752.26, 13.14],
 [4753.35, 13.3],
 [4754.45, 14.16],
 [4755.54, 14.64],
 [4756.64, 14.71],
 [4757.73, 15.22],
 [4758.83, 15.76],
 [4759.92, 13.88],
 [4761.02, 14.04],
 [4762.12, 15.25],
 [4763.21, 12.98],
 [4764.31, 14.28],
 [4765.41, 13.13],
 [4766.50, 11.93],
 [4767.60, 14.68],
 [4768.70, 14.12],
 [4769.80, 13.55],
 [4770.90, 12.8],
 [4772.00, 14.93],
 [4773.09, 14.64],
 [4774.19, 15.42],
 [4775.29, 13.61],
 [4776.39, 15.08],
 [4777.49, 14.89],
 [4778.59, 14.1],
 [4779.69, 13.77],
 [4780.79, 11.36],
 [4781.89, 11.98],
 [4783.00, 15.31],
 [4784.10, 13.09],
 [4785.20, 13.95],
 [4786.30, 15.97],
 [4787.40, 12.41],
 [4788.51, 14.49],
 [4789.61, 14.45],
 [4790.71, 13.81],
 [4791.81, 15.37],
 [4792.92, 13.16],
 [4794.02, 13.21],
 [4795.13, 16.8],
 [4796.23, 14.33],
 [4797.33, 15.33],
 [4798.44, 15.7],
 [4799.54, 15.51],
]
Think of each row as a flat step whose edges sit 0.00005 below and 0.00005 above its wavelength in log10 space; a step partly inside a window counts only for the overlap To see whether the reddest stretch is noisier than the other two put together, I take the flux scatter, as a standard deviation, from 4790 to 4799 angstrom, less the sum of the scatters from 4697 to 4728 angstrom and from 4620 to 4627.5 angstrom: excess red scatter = -1.7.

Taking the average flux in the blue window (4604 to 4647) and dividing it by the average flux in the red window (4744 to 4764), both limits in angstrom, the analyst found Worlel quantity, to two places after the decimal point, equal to 0.97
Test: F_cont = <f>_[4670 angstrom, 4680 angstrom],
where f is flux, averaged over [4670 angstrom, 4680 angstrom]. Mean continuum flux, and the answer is 13.5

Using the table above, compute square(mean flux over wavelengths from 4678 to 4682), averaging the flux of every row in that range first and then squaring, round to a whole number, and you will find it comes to 160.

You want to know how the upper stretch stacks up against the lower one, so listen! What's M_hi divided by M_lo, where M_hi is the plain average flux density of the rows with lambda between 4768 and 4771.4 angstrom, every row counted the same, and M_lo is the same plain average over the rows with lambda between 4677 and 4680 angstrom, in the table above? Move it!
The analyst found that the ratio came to 1.08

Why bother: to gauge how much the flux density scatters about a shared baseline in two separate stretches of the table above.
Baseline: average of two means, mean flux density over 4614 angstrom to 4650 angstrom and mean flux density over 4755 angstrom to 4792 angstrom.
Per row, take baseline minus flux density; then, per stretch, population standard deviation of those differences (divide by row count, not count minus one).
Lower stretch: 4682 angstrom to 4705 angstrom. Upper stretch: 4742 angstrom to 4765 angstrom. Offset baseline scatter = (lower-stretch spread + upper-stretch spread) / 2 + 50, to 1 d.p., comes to 51.2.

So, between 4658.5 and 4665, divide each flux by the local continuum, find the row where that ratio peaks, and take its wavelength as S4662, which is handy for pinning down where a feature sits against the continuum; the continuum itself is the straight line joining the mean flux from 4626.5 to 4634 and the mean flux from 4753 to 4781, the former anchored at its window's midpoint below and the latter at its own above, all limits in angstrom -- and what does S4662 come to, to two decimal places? 4662.30 angstrom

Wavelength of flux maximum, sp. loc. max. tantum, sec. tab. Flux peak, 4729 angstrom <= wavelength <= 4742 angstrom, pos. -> 4739.14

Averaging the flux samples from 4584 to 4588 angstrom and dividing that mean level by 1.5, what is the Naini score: 9.4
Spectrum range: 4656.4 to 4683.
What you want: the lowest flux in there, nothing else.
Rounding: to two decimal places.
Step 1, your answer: 11.19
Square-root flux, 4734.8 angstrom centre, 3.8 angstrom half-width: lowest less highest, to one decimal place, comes -0.3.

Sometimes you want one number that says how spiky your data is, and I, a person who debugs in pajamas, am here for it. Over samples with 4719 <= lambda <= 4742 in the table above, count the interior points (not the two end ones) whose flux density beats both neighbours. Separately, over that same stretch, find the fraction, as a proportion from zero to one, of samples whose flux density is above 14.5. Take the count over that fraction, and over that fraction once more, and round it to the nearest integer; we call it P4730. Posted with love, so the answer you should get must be 88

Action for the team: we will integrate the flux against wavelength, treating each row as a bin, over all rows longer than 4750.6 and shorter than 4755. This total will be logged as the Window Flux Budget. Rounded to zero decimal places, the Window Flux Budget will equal 59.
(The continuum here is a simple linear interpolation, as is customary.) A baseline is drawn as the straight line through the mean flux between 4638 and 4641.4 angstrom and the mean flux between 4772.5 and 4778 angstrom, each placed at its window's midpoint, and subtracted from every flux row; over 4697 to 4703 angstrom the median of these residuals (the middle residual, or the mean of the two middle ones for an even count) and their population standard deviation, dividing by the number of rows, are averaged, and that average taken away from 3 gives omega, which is 3.40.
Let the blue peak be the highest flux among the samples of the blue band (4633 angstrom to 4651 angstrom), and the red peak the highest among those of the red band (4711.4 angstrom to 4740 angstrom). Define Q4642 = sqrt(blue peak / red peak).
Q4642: 0.97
